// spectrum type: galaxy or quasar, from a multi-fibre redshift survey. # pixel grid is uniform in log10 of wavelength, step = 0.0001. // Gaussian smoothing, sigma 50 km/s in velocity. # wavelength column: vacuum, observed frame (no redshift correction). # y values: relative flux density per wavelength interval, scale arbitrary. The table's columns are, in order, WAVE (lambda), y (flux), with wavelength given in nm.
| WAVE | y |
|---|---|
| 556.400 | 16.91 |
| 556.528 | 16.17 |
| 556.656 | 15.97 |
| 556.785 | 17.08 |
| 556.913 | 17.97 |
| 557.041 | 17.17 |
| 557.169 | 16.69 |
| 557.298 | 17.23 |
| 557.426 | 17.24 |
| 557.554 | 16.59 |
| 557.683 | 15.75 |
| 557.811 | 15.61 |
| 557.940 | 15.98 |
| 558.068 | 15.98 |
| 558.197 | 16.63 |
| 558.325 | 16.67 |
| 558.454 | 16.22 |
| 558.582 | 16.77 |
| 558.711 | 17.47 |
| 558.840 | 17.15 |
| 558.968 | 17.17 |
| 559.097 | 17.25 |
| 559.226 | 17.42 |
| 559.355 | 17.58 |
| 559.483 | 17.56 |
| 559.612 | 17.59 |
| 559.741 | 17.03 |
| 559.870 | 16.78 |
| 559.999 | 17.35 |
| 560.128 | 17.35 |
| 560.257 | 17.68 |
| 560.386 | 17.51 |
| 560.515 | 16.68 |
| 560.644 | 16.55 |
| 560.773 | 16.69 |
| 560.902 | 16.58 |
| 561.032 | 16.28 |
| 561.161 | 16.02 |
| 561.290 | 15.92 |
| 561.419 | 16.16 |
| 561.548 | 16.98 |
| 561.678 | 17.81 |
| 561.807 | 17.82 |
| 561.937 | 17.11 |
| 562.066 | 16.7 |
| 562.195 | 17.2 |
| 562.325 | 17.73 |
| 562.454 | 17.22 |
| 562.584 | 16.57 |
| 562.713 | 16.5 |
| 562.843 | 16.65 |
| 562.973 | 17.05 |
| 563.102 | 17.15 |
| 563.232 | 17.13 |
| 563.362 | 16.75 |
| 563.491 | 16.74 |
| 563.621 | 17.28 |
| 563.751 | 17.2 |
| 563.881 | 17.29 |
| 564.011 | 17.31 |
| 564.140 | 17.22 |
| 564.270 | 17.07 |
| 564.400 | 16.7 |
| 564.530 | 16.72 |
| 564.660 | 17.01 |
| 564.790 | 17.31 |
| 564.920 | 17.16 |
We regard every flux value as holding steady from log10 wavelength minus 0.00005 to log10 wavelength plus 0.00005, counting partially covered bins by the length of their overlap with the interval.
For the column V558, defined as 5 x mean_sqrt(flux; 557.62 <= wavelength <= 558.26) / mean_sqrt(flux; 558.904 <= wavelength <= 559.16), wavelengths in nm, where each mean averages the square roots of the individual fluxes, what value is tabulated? 4.82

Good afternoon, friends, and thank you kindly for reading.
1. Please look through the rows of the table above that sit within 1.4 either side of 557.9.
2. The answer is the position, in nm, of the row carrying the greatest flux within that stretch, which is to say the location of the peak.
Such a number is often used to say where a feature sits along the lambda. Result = 556.913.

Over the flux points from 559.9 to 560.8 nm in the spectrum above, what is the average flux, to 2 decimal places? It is 17.12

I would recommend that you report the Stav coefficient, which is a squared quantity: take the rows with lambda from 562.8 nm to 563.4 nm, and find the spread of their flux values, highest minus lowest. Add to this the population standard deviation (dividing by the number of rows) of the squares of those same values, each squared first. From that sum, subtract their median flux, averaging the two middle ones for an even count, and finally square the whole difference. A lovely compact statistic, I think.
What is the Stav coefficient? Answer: 92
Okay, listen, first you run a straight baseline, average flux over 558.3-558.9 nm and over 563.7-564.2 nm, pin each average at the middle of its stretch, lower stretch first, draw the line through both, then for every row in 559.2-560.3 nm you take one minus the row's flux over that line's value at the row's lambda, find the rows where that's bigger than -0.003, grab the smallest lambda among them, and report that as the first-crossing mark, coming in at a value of 559.870 nm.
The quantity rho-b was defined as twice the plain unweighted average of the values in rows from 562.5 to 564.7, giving 33.9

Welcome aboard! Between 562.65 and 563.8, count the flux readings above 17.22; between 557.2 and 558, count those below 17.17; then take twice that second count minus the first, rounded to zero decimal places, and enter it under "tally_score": 7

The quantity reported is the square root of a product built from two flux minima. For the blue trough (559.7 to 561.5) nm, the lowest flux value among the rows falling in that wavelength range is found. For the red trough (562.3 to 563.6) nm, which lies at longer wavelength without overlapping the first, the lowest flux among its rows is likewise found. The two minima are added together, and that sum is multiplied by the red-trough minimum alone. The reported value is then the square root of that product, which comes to 23.1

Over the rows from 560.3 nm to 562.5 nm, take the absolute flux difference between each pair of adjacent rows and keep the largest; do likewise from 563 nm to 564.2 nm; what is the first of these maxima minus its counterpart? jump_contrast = 0.29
